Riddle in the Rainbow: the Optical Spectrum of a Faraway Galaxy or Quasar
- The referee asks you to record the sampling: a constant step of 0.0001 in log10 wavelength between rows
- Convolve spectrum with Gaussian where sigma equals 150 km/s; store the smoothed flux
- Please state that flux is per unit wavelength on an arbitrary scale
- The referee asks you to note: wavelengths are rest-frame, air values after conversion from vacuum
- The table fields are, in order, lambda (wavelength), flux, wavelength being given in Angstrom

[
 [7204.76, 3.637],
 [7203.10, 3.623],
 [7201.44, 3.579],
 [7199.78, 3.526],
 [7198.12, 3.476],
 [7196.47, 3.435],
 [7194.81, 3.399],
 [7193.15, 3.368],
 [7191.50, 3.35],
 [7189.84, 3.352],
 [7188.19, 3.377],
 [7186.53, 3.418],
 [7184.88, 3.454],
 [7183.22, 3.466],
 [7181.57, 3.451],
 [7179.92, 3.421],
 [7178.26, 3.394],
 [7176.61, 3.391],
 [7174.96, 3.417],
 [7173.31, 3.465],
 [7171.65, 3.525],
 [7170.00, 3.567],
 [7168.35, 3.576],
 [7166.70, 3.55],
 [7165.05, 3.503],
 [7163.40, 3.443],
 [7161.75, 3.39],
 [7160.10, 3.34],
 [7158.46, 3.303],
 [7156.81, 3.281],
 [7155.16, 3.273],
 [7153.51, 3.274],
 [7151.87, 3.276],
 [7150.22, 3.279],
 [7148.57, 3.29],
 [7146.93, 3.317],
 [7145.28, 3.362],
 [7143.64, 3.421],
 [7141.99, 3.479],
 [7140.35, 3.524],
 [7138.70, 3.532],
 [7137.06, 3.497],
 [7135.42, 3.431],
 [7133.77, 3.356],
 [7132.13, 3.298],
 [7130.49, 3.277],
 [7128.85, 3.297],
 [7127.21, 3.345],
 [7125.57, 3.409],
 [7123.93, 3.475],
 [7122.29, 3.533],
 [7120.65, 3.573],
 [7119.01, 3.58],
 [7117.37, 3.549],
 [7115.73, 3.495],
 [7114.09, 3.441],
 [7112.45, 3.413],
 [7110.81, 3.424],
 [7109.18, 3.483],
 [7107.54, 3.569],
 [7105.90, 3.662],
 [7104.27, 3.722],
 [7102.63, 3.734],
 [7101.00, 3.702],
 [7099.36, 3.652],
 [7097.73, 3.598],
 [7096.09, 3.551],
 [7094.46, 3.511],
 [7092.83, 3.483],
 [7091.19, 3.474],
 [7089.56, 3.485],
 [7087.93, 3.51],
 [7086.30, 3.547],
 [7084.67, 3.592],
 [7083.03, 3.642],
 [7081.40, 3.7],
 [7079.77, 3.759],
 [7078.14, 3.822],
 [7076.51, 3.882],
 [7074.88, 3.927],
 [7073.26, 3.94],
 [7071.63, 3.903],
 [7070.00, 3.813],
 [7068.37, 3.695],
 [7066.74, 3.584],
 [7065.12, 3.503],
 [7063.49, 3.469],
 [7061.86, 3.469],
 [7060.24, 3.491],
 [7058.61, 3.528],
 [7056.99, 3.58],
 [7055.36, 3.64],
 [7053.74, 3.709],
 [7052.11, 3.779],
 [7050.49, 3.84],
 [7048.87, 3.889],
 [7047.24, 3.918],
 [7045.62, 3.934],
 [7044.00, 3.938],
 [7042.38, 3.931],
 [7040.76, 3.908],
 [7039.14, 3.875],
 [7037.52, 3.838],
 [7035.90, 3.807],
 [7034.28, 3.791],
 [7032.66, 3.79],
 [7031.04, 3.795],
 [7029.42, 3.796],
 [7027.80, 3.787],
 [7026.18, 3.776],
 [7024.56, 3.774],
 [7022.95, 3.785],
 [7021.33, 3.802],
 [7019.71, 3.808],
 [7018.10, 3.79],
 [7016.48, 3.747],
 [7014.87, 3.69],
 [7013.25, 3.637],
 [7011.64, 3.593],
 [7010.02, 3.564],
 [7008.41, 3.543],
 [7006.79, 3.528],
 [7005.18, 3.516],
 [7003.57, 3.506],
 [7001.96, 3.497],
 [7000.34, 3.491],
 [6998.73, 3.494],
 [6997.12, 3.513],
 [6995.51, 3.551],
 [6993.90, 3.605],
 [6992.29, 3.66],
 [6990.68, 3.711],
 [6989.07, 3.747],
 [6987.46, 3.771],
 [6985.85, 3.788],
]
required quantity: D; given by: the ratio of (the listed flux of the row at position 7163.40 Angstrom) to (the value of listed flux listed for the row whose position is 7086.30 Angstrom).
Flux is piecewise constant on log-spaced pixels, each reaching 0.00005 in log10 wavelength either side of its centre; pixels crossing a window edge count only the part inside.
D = 0.97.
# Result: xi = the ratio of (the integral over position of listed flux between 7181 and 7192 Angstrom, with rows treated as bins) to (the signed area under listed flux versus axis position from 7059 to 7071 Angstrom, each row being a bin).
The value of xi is 0.87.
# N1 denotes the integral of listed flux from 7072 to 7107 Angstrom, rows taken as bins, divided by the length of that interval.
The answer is 3.7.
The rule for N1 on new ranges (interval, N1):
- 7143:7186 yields 3.4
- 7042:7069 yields 3.7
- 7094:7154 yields 3.5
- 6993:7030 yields 3.6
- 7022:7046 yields 3.8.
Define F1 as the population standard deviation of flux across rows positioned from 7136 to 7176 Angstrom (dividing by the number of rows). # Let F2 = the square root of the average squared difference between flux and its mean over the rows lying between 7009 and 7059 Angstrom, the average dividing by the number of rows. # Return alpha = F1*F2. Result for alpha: 0.012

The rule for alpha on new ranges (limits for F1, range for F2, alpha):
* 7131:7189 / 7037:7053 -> 0.005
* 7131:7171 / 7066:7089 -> 0.015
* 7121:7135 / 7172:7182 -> 0.002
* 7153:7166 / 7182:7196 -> 0.003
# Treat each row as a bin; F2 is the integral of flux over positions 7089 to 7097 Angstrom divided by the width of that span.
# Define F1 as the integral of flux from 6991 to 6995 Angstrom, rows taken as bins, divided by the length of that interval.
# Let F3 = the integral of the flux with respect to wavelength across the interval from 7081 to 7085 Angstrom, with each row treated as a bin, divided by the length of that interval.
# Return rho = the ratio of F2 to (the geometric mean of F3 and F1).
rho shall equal 0.96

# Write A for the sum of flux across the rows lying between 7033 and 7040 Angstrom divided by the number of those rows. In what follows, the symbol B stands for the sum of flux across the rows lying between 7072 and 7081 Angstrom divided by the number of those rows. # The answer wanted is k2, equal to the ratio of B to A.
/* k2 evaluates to 1.01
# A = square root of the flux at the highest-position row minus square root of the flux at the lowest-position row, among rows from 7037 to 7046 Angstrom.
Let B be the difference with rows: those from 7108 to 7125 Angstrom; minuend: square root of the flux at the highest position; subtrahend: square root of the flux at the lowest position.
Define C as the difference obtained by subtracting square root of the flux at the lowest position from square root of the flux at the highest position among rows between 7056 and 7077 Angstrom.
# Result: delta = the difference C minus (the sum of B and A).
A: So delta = 0.06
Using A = 0.02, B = -0.002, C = 0.08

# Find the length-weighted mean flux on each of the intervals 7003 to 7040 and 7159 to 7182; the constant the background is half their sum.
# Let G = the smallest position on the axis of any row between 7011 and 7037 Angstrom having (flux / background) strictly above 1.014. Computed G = 7014.87 Angstrom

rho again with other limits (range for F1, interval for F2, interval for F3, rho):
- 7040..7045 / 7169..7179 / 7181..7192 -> 0.95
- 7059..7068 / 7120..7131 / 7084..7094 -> 0.97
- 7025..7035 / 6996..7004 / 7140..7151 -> 0.98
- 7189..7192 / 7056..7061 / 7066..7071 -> 1.00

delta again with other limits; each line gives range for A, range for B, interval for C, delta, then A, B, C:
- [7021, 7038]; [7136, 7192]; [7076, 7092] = -0.08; 0.01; -0.040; -0.11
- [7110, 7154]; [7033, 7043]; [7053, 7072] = 0.06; -0.04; 0.036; 0.05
